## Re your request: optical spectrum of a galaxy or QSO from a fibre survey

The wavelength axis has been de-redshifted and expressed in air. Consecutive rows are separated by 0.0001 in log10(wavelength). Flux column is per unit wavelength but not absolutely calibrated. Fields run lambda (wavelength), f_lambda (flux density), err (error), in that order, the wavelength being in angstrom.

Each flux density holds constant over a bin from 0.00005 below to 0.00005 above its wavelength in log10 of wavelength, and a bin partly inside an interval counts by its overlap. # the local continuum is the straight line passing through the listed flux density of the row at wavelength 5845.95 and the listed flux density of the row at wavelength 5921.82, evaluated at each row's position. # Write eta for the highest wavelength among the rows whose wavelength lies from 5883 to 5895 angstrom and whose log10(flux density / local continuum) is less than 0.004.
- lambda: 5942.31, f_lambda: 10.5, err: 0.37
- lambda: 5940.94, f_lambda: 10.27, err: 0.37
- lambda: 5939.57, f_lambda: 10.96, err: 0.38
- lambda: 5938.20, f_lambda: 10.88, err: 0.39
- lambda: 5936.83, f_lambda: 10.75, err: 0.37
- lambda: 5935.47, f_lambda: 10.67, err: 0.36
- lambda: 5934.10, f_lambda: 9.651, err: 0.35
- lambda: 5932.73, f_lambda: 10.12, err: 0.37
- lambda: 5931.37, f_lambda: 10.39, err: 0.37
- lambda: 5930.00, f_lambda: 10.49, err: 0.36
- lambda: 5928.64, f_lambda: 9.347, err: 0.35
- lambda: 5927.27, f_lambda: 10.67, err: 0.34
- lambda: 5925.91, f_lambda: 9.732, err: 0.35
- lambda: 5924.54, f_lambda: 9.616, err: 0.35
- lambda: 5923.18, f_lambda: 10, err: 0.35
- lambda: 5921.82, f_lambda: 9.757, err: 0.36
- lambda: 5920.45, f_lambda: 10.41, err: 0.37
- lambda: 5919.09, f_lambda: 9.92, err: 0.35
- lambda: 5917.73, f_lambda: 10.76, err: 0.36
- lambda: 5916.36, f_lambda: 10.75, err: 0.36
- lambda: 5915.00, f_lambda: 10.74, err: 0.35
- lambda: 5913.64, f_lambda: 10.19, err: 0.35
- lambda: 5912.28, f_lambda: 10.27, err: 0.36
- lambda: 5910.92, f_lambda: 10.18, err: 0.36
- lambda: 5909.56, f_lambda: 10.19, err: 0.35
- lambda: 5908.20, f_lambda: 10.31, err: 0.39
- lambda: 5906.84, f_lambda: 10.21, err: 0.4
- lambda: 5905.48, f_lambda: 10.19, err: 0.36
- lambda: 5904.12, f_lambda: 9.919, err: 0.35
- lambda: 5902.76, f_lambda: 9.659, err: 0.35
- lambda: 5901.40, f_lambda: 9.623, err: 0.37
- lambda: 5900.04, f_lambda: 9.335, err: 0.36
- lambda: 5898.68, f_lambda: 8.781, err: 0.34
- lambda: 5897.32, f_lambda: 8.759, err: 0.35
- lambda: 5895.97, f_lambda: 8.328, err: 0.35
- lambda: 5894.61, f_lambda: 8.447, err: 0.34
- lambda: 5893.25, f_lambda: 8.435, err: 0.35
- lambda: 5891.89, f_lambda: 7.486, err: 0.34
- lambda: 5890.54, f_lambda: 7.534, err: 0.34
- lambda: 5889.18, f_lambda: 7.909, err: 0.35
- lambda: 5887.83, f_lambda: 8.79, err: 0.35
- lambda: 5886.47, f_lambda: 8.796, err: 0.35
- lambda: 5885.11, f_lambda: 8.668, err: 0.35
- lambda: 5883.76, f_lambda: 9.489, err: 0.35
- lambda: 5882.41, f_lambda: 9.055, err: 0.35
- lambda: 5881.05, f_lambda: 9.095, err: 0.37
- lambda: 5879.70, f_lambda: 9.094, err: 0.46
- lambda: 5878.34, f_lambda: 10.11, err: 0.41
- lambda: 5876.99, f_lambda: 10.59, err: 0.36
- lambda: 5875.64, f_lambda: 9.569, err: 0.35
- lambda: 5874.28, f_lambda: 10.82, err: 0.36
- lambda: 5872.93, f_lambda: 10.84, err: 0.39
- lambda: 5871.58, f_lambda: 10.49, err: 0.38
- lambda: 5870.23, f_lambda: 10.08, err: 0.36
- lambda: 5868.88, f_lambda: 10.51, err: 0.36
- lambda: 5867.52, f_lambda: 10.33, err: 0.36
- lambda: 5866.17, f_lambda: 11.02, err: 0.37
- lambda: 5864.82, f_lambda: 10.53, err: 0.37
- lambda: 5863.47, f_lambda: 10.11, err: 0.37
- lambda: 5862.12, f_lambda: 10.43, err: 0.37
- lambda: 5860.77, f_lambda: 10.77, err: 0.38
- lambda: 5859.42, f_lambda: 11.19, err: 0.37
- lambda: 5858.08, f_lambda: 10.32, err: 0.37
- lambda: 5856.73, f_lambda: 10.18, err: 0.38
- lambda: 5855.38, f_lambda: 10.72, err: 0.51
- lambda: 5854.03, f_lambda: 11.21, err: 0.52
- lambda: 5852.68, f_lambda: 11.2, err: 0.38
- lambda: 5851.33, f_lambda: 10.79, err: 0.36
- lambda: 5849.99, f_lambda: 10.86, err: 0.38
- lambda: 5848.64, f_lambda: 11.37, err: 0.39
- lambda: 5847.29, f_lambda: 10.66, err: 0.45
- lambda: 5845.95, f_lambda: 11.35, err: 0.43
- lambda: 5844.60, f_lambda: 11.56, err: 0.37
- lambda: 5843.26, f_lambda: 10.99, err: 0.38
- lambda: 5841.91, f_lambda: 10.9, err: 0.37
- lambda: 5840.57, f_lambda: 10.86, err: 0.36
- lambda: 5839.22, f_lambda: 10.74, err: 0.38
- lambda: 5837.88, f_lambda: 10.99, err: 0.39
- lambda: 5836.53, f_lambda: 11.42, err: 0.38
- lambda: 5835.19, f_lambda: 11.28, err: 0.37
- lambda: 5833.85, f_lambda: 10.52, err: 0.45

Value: 5894.61 angstrom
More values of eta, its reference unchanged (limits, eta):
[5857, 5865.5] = 5864.82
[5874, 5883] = 5882.41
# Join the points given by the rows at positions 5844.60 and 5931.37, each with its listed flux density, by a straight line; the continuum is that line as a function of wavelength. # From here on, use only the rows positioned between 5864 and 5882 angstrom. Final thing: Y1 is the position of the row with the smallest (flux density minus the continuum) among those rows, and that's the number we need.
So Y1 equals 5879.70 angstrom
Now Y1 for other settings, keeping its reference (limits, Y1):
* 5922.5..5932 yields 5928.64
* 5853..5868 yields 5856.73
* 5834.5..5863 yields 5856.73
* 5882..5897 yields 5891.89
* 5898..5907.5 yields 5898.68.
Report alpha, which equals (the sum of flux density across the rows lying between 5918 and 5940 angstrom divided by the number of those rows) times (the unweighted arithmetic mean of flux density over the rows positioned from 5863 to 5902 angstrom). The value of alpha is 96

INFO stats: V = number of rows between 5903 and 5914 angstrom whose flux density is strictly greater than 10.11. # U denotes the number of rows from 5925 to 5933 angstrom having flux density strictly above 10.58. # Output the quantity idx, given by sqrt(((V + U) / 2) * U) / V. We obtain 0.3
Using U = 1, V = 7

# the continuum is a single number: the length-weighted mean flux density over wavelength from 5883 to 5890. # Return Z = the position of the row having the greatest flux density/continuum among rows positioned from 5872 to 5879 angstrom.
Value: 5872.93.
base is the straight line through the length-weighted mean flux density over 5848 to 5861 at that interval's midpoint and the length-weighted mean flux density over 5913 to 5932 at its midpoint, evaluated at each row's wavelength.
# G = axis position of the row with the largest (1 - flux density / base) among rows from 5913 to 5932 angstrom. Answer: 5928.64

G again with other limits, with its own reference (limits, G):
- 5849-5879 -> 5875.64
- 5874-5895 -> 5891.89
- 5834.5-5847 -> 5839.22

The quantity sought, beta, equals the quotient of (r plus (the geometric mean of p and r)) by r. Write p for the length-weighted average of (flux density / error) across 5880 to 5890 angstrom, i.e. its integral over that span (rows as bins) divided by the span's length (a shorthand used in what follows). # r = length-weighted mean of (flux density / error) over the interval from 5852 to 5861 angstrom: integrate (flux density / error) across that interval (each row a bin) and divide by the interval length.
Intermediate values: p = 24.8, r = 26.4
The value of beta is 1.97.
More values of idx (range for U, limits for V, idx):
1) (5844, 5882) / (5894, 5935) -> 1.0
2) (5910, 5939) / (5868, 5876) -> 1.6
